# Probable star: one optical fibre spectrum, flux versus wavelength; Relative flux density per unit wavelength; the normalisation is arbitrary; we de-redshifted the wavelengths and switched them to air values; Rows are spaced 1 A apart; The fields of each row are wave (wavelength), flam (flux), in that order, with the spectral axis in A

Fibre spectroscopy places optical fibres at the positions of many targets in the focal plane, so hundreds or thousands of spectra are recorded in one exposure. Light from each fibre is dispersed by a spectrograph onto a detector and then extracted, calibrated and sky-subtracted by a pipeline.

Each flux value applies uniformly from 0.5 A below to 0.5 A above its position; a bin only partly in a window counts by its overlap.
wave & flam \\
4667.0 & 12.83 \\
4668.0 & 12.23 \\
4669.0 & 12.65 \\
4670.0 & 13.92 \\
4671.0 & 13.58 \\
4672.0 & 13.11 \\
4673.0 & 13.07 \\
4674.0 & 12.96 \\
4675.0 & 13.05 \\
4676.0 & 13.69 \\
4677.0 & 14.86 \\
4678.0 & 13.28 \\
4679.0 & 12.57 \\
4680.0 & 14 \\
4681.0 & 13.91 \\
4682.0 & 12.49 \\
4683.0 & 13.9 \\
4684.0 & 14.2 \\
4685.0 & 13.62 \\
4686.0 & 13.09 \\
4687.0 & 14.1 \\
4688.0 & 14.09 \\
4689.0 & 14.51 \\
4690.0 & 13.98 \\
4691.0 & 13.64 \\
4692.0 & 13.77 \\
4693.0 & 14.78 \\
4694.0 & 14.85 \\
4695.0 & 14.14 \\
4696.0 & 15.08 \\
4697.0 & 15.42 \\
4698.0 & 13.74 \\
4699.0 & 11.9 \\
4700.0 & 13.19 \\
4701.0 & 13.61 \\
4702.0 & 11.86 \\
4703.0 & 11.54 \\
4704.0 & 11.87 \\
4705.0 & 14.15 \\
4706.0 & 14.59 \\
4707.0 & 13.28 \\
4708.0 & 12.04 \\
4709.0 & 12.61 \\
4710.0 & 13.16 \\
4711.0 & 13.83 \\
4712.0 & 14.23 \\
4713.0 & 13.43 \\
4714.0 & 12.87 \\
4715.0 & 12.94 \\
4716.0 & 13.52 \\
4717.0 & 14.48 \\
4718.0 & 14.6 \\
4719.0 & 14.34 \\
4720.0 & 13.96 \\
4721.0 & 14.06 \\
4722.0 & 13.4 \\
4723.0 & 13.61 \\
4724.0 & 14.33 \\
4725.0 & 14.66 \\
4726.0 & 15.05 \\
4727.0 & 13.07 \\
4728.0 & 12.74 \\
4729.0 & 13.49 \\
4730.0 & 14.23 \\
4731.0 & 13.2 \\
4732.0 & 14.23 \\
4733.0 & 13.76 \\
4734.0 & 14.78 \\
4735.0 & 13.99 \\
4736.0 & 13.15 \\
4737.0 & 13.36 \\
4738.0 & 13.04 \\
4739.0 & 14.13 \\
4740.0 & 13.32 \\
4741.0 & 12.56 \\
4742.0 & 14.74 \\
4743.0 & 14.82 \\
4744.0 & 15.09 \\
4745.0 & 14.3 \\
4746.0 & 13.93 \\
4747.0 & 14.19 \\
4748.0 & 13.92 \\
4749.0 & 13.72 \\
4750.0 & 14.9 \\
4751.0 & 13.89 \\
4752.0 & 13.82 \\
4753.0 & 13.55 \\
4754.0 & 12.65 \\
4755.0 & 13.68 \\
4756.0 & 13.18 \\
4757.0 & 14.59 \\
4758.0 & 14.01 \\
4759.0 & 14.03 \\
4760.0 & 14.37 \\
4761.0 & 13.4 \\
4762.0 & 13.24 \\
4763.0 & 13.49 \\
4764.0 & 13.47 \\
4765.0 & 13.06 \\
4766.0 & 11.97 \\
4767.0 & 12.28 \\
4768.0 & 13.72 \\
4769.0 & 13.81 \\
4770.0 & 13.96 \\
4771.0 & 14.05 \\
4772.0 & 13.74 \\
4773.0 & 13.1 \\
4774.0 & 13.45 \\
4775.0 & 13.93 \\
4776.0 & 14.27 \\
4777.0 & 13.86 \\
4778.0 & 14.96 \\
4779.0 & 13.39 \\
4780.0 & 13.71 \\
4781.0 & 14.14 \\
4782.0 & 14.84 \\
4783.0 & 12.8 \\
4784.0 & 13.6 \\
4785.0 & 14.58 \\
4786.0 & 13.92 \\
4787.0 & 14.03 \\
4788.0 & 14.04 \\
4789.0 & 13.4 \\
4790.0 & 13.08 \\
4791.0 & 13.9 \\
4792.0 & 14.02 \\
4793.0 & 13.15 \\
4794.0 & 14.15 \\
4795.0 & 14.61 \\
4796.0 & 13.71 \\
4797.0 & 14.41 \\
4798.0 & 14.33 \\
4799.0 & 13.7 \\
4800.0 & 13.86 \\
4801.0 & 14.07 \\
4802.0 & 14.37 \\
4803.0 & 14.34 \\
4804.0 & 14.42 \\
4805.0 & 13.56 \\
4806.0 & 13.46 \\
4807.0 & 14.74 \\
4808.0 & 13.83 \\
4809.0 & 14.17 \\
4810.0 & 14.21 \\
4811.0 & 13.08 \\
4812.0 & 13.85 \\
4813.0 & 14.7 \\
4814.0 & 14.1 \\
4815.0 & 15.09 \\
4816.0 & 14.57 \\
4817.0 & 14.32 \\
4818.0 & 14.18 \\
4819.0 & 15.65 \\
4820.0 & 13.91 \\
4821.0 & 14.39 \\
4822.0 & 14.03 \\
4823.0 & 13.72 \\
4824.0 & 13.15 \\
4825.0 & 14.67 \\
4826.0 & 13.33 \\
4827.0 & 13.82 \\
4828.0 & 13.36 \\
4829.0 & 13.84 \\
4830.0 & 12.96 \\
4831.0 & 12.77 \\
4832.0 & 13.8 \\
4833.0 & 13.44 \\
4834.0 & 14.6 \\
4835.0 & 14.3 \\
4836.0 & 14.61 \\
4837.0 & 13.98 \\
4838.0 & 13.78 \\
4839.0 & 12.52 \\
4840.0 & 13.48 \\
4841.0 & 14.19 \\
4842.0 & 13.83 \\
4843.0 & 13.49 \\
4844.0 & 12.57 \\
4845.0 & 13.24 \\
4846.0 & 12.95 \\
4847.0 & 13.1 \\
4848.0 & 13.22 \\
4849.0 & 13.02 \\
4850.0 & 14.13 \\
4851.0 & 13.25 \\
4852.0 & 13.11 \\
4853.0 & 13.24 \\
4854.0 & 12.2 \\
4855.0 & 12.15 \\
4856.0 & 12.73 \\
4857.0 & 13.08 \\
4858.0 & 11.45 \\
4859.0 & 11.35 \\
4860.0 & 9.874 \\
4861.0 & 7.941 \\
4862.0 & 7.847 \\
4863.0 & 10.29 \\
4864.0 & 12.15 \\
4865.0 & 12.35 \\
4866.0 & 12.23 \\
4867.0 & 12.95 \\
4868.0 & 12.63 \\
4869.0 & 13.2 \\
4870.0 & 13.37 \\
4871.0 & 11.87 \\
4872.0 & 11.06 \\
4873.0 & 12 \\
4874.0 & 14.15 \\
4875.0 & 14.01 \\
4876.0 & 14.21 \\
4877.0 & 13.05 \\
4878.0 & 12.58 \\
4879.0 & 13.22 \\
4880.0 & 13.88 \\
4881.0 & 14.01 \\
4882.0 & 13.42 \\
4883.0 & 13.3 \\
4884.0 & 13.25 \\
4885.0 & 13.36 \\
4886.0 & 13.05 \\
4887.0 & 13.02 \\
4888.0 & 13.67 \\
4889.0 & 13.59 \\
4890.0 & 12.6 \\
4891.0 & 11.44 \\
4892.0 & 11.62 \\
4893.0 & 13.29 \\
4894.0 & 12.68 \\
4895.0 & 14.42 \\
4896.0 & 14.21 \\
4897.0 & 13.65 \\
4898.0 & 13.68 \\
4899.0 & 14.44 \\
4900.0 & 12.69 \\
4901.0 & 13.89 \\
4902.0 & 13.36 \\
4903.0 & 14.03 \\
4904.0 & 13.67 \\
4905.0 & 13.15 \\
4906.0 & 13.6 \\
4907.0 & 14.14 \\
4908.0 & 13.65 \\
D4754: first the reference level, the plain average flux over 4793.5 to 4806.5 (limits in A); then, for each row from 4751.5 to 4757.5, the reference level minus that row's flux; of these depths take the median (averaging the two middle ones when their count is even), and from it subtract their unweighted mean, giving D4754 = -0.04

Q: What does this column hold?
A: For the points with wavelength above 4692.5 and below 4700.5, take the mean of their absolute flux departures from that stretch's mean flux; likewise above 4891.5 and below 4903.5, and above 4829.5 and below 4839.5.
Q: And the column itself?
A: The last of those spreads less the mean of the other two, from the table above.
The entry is -0.17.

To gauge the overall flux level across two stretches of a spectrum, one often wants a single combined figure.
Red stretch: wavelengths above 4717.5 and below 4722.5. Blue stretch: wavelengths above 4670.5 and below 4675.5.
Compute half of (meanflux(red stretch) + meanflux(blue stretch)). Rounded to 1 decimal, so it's 13.6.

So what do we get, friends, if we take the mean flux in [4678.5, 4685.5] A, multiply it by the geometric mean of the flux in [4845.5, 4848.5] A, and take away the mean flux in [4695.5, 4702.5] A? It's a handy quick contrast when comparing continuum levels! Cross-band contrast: 164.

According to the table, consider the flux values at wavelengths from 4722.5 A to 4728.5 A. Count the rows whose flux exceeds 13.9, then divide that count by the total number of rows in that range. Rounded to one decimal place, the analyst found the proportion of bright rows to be 0.5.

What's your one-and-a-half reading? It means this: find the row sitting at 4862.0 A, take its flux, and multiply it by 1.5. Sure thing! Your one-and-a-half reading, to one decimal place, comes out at 11.8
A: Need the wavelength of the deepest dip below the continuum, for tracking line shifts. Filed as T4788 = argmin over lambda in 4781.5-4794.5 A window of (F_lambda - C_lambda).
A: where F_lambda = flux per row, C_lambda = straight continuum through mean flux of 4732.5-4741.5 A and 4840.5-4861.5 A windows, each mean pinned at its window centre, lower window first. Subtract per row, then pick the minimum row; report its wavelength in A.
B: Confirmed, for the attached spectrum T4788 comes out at 4783.0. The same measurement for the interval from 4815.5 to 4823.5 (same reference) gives 4823.0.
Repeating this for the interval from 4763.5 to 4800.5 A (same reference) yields 4766.0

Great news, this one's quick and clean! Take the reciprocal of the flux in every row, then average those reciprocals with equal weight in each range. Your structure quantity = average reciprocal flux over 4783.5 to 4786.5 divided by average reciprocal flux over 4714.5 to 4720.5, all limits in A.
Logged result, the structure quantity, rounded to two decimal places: 0.99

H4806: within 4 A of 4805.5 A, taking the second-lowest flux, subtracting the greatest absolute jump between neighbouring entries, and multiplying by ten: 123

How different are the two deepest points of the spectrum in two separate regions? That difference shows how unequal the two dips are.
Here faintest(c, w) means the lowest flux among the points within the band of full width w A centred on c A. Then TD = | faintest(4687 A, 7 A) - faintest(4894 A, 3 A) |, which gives 0.41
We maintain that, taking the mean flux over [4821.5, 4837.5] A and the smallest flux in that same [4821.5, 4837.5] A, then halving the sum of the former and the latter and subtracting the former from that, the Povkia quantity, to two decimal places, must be -0.50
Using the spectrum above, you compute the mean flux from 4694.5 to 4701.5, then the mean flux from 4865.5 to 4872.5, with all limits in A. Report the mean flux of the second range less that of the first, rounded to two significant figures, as -1.4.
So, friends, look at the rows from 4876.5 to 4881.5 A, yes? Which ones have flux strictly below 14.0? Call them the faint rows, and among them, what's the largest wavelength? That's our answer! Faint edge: 4880.0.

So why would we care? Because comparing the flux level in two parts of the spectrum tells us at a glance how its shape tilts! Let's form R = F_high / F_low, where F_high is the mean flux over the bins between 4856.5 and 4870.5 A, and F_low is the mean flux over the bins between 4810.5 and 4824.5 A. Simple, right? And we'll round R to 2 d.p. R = 0.81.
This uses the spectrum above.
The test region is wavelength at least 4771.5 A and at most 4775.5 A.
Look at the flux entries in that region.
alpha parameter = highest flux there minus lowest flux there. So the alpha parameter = 0.83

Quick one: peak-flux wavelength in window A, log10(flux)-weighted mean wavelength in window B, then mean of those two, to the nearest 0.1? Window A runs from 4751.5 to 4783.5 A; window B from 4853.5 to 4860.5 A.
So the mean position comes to 4817.5 A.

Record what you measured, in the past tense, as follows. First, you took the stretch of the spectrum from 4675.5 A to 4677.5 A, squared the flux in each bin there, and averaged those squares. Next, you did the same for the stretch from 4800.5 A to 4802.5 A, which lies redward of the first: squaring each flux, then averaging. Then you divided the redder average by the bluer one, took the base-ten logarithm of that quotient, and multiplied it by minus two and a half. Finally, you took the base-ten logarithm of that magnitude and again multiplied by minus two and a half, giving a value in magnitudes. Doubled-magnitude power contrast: 5.0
